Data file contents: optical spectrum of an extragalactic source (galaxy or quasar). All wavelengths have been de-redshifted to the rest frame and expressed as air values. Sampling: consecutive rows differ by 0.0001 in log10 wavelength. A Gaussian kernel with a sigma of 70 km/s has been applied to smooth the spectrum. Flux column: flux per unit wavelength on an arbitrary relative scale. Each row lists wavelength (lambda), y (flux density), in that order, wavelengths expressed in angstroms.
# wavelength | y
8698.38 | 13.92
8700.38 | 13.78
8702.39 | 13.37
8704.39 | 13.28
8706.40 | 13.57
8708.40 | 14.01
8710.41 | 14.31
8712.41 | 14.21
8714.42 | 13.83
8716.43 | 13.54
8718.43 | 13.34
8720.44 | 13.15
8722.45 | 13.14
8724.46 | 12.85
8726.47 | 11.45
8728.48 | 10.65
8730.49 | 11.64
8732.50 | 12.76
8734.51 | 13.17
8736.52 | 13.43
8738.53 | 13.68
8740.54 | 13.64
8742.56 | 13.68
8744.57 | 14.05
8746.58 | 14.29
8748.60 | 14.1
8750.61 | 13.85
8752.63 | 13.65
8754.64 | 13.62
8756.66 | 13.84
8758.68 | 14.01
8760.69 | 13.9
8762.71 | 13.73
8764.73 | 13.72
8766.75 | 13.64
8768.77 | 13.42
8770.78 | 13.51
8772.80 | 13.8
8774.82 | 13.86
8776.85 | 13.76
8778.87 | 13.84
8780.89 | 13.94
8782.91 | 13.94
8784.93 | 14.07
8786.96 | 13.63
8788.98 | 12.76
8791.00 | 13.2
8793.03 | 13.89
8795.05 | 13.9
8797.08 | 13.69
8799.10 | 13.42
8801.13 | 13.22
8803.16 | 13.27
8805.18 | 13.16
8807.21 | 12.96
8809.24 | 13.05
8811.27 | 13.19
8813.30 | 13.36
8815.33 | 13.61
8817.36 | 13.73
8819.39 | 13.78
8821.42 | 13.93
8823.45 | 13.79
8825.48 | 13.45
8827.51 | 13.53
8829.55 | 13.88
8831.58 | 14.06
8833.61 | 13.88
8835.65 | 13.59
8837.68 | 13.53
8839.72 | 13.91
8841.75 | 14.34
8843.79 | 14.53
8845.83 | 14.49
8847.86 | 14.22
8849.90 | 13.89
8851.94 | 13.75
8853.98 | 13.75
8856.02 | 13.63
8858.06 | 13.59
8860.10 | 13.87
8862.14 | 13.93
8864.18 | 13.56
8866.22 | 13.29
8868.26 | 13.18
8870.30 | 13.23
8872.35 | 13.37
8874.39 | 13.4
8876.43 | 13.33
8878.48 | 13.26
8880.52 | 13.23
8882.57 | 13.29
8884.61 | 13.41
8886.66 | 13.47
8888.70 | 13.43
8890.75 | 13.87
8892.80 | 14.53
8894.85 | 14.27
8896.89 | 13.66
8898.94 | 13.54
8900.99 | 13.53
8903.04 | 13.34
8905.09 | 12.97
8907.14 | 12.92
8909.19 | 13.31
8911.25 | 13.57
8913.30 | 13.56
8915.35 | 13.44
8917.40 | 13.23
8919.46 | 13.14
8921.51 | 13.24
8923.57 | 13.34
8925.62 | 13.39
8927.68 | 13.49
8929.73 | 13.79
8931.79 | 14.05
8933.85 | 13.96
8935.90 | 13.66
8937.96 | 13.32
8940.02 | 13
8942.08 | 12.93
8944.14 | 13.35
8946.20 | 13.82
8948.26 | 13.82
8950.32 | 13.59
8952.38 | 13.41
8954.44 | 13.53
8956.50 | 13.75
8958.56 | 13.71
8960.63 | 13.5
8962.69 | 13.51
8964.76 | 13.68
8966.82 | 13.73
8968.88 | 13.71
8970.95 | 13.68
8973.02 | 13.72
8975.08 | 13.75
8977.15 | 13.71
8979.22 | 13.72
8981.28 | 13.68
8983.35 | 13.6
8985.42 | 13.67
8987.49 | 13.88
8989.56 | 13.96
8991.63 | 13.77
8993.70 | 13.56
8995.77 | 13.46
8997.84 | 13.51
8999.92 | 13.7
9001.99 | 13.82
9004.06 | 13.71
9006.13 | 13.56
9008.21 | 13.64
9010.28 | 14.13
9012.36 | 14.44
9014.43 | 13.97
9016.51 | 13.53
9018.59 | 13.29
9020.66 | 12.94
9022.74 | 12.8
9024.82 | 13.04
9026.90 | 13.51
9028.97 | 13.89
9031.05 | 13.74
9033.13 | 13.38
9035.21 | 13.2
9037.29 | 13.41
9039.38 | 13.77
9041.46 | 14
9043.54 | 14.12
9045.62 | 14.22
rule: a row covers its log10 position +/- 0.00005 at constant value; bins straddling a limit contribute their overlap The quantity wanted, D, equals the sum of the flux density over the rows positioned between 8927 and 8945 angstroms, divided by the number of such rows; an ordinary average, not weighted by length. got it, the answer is 13.5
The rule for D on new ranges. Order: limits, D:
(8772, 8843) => 13.6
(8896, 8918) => 13.4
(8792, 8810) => 13.4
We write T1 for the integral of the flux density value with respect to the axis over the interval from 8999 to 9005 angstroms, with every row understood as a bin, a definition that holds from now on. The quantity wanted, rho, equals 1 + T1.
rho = 84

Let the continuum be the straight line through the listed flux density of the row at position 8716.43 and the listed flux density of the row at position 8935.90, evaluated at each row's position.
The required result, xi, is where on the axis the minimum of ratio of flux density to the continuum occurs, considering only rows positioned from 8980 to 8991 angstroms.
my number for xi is 8983.35 angstroms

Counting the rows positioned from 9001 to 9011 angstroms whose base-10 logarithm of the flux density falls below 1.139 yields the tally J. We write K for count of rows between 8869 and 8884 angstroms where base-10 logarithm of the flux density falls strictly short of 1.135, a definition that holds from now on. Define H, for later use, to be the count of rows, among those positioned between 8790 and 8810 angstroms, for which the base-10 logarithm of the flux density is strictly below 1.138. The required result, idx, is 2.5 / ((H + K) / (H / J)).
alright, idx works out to 0.44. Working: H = 8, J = 3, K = 7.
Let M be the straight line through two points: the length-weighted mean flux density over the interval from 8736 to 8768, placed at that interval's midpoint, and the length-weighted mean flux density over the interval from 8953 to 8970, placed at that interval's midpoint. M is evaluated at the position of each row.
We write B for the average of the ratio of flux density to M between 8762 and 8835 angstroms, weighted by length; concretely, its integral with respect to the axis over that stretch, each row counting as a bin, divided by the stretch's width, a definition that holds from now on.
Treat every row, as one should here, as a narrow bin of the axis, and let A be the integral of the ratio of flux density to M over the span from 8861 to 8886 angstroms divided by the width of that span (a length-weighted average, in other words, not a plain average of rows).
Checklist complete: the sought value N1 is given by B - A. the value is 0.01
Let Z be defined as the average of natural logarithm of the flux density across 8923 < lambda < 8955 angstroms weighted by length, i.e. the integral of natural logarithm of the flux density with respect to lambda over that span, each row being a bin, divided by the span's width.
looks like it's 2.61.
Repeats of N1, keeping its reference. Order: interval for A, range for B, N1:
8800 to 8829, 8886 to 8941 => 0.01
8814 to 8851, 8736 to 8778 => -0.01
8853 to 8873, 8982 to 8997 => 0.02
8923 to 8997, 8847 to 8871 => 0.00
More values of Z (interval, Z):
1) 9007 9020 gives 2.62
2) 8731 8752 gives 2.61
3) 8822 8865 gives 2.63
